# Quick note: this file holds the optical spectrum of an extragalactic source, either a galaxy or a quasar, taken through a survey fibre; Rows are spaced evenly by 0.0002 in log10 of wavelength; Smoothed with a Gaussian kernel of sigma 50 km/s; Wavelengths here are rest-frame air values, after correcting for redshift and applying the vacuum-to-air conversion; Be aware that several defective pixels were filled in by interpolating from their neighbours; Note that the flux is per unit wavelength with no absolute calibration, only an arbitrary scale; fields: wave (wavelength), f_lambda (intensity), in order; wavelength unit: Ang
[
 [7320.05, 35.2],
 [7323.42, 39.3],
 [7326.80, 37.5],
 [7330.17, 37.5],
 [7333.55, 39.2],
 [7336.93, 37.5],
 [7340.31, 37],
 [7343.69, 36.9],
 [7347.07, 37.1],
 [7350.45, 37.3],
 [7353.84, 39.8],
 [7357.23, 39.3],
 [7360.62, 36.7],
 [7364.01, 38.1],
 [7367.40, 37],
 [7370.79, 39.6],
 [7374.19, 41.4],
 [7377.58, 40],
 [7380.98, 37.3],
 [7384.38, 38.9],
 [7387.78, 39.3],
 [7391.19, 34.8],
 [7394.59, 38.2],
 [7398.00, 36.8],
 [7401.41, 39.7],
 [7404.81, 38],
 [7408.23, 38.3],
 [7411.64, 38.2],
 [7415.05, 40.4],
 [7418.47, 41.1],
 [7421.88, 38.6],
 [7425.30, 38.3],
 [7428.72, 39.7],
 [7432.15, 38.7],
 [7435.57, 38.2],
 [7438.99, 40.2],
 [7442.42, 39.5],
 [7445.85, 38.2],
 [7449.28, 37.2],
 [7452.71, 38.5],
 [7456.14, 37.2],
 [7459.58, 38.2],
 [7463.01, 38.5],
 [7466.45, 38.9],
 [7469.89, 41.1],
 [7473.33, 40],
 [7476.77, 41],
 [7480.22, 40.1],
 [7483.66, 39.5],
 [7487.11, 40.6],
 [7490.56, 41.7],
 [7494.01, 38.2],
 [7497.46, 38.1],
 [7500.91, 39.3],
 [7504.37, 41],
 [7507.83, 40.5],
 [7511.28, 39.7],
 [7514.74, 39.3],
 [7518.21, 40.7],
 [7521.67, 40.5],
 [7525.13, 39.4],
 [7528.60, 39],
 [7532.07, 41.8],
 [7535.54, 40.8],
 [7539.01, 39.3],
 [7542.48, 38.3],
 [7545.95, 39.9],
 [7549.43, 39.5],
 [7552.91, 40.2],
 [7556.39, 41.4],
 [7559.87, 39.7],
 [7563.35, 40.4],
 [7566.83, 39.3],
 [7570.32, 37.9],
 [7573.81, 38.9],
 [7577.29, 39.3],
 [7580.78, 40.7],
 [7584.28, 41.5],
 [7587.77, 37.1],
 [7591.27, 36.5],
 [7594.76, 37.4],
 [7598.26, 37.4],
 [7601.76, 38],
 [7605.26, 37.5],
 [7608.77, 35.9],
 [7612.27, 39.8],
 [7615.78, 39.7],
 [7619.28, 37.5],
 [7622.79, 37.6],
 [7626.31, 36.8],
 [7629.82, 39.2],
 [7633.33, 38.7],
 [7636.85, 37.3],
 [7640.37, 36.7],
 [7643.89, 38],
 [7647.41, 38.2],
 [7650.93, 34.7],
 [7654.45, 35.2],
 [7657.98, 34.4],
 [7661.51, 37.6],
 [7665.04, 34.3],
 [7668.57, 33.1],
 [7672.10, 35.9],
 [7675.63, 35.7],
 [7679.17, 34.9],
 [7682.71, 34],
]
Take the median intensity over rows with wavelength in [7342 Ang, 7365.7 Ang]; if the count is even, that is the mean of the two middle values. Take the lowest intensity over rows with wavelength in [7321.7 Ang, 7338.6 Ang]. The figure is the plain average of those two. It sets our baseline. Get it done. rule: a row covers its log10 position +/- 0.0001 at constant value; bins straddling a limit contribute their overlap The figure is 37.4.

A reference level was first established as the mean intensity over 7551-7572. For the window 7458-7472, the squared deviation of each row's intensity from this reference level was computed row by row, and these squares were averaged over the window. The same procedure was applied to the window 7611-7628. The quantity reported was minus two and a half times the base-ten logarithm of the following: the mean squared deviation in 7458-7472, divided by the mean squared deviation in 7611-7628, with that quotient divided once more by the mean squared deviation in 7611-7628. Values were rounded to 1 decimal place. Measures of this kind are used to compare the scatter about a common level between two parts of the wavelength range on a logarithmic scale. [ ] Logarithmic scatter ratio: 2.4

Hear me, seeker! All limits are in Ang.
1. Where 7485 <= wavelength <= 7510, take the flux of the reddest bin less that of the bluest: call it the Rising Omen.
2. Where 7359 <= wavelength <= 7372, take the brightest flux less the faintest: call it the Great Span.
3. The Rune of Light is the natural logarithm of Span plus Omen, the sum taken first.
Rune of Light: 1.0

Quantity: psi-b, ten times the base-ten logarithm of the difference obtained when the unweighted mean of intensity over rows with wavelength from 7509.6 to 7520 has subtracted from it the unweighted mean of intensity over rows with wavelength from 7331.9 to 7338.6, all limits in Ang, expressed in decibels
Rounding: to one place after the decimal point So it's 1.9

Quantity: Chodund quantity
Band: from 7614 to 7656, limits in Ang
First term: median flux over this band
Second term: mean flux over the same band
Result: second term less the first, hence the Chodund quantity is -0.1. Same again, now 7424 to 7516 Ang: 0.0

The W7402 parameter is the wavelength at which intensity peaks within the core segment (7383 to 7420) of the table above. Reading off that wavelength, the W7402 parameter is 7418.47 Ang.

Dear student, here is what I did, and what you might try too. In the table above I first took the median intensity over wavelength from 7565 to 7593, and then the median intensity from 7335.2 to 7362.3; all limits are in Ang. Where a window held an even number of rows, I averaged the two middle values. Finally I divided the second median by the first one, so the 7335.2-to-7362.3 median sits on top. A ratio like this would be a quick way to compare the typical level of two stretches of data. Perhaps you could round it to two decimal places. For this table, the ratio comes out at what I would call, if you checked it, 0.95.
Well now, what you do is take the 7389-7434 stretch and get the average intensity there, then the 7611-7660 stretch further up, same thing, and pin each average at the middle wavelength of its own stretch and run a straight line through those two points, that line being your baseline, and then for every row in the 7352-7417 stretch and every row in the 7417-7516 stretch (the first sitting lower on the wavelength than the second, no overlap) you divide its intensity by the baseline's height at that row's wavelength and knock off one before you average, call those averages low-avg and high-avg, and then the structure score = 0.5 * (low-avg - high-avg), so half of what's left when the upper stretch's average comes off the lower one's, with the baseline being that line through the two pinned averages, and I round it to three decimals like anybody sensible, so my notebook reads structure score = -0.016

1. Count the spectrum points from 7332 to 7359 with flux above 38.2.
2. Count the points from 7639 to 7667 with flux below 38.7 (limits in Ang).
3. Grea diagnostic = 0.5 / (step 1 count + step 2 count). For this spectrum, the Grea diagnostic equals 0.045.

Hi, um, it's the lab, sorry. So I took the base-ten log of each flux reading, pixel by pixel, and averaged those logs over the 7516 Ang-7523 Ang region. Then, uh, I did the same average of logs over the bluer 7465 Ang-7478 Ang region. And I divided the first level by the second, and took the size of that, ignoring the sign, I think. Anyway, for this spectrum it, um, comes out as 1.00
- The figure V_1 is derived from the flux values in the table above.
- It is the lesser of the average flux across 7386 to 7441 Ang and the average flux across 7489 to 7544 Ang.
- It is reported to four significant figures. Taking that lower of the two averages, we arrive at 38.66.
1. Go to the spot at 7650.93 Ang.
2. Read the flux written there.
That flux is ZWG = 34.7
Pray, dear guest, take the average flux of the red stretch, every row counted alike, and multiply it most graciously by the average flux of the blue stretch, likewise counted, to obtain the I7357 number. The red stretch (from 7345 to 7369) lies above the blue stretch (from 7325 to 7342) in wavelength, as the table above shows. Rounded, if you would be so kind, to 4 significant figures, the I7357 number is 1430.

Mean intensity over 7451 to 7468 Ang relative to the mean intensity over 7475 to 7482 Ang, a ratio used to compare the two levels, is 0.94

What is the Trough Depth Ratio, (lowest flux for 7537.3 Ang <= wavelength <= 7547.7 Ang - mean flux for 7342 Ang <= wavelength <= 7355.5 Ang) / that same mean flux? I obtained 0.01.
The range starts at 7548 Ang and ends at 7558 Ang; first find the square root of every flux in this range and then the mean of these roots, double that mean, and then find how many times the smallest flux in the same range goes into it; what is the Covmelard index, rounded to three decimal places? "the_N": 0.322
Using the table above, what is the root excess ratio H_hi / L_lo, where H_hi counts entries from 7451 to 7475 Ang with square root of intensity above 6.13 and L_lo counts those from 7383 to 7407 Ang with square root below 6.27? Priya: 1.0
